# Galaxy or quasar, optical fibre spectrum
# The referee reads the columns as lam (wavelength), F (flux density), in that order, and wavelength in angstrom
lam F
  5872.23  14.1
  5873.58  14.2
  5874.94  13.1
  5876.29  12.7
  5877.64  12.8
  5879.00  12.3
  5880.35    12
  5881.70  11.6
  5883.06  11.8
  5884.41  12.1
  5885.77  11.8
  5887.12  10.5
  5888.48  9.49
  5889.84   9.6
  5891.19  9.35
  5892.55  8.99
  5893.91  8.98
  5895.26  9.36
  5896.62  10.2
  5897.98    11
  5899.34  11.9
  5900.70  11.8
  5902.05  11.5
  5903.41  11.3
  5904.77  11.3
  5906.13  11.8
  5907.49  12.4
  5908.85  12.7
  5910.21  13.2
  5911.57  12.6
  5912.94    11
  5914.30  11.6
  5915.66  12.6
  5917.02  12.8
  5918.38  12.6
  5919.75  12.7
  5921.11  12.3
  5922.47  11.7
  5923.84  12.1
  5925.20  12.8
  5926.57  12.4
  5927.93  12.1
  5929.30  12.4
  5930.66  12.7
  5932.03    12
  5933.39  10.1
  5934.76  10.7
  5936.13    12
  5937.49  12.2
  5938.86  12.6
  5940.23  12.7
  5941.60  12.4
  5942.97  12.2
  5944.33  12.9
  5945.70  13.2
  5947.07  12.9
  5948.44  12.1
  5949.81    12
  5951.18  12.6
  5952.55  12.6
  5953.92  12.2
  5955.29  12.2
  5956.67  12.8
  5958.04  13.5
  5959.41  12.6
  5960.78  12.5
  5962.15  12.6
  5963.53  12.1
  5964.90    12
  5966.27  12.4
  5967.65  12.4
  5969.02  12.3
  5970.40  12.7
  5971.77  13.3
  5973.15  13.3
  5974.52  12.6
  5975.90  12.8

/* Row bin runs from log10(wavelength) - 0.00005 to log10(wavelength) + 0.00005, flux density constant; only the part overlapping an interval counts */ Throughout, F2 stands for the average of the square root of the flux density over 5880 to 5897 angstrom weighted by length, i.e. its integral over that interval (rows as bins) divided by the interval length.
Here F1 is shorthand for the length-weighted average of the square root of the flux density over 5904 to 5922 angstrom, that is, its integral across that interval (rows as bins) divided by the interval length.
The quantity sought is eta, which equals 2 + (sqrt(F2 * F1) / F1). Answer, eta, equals 2.96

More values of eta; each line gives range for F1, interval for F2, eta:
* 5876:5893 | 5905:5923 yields 3.03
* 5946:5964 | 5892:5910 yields 2.97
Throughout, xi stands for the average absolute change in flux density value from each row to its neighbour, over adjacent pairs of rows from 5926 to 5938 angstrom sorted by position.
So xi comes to 0.70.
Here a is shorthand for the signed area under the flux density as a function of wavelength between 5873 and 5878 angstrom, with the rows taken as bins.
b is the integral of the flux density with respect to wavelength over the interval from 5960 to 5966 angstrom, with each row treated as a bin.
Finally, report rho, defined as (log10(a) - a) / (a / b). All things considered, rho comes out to -71.9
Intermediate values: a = 66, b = 74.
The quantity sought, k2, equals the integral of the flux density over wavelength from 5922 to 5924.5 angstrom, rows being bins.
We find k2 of 30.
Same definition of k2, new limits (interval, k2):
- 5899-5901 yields 24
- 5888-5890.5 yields 24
